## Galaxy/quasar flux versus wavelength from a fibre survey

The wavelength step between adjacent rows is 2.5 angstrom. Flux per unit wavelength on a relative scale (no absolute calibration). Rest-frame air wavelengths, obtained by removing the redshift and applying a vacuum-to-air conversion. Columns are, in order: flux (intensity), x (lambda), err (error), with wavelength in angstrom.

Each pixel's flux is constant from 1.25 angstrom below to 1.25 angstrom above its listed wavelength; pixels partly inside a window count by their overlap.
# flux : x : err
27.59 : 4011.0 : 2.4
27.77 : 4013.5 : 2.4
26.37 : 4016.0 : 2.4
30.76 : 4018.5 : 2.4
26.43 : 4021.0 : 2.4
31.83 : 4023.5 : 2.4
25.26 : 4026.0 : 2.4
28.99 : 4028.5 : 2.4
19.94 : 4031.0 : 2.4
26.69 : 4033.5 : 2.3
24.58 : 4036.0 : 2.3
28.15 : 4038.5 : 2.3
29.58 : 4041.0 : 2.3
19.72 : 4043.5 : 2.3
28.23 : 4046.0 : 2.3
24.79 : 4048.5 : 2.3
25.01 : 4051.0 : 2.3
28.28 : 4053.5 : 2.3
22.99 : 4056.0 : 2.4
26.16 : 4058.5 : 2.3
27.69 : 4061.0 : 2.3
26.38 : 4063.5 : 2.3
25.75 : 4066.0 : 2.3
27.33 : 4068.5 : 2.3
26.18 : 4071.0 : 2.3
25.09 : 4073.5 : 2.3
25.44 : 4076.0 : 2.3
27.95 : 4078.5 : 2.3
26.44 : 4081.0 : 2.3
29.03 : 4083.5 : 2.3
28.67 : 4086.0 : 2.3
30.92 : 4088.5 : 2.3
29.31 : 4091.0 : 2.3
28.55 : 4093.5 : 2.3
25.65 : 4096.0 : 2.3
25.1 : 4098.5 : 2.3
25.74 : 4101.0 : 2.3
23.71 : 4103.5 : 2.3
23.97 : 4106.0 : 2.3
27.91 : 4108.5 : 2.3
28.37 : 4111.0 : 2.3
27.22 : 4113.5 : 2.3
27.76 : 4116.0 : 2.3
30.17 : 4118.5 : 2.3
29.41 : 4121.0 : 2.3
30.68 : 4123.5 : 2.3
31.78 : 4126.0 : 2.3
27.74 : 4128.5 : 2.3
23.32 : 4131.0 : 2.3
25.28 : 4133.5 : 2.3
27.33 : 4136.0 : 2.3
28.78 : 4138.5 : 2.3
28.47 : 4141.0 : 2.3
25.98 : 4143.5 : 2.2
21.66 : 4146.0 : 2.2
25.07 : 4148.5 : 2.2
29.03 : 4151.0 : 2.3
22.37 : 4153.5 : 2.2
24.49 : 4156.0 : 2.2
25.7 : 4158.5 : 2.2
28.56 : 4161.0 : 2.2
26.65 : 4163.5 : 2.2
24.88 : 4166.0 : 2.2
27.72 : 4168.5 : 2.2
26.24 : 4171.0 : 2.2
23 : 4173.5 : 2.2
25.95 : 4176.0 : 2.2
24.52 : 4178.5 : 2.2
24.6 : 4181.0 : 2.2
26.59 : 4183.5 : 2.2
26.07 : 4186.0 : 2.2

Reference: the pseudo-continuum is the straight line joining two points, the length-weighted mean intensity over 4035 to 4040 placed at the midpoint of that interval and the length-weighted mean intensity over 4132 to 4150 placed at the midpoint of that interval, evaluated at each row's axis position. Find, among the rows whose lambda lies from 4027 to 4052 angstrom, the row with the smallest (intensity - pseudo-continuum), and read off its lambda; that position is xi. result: 4043.5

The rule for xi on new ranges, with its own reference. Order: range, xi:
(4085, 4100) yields 4098.5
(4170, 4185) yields 4173.5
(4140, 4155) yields 4146.0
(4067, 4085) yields 4073.5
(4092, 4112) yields 4103.5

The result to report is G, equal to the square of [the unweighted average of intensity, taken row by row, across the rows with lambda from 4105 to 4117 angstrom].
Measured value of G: 731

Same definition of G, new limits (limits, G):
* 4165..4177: 653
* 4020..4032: 702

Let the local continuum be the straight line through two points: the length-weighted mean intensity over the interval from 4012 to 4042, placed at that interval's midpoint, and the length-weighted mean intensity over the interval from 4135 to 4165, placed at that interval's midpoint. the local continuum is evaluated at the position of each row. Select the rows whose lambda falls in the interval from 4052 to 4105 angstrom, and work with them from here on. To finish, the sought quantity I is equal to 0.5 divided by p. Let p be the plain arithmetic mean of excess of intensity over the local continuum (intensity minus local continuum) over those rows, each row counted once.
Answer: 17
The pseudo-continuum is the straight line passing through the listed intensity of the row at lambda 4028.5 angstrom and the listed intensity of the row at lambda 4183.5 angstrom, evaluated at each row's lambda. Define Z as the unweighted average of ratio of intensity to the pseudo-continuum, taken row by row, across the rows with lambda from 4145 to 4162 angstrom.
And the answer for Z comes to 0.93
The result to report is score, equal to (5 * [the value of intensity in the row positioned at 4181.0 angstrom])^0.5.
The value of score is 11.1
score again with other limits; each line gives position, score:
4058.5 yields 11.4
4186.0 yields 11.4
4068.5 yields 11.7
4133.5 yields 11.2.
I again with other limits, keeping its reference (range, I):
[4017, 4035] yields -8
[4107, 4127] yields 0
